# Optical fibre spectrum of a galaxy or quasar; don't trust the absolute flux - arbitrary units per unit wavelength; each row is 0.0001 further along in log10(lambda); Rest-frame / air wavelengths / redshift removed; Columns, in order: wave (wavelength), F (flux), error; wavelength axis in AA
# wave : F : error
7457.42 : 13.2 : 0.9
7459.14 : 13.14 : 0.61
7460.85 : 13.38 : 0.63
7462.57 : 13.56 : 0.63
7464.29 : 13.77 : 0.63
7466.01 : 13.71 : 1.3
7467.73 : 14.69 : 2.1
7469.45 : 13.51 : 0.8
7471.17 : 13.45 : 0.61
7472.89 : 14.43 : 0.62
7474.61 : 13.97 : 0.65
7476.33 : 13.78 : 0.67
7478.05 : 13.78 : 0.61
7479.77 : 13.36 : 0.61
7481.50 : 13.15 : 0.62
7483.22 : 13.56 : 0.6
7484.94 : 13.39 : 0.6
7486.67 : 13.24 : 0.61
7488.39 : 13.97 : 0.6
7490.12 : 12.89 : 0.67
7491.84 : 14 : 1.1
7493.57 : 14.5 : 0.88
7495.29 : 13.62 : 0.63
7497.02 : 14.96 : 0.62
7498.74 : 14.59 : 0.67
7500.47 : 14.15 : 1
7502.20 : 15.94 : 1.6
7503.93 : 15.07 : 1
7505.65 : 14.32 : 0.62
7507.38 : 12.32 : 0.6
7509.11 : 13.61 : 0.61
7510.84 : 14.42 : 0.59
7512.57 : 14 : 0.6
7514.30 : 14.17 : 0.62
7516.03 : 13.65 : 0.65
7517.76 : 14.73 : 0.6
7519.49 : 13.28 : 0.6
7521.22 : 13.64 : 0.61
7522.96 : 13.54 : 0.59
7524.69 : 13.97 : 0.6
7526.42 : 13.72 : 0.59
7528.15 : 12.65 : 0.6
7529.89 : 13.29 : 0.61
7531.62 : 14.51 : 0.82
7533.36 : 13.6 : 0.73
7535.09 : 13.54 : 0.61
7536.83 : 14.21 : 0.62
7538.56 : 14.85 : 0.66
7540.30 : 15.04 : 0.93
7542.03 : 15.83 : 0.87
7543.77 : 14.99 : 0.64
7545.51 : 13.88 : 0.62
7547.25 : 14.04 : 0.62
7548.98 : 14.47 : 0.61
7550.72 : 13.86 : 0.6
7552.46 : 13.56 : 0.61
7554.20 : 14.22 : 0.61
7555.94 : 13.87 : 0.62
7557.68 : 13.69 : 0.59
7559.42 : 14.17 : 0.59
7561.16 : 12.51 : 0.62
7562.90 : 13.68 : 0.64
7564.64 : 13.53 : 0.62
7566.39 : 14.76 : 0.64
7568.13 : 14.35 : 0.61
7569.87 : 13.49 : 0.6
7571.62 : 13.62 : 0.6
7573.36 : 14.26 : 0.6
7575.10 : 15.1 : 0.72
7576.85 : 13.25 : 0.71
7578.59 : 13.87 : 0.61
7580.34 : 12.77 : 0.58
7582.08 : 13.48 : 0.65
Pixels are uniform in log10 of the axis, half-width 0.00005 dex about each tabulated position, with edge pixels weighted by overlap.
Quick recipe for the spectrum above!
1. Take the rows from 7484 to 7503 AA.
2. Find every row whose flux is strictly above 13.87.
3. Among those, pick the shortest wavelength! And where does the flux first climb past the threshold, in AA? 7488.39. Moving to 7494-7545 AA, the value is 7497.02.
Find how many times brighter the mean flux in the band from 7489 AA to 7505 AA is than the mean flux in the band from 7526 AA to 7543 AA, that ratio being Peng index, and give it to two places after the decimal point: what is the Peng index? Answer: 1.02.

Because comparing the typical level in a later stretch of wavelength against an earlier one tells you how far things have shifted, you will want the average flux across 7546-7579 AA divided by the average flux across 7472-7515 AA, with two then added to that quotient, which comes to 3.00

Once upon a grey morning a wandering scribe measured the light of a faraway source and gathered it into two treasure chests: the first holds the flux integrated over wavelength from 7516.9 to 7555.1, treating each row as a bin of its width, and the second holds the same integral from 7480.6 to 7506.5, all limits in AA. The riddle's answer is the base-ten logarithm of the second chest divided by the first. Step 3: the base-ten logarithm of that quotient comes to -0.2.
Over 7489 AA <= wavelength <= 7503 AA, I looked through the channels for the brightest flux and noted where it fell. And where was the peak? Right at 7502.20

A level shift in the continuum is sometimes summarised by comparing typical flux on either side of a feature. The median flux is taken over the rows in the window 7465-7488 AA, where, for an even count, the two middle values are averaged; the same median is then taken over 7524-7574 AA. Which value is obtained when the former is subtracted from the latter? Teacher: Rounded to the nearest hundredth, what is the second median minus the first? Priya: 0.32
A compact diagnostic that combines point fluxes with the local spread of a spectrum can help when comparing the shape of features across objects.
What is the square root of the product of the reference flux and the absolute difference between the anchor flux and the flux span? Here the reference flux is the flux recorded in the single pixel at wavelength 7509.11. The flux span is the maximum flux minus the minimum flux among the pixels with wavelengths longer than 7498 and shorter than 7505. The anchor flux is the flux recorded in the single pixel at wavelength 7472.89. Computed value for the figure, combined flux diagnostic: 13.12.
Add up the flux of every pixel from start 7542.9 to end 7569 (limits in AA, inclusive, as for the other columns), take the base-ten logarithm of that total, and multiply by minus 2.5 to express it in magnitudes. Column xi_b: -5.80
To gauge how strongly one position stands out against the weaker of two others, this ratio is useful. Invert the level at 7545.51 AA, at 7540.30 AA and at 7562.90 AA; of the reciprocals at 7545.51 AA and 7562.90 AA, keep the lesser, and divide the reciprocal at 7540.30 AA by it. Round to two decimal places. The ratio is 0.92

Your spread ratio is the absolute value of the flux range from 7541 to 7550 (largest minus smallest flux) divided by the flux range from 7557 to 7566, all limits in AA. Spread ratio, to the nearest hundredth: 1.17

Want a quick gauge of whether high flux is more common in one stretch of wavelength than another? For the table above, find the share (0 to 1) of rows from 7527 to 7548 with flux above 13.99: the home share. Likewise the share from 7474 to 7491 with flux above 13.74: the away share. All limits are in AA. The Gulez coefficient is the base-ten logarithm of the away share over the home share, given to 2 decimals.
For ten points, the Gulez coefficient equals -0.16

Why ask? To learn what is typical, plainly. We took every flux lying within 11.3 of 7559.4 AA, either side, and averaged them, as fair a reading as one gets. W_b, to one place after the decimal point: 13.9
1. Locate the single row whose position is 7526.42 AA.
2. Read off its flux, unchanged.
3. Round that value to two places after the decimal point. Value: 13.72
